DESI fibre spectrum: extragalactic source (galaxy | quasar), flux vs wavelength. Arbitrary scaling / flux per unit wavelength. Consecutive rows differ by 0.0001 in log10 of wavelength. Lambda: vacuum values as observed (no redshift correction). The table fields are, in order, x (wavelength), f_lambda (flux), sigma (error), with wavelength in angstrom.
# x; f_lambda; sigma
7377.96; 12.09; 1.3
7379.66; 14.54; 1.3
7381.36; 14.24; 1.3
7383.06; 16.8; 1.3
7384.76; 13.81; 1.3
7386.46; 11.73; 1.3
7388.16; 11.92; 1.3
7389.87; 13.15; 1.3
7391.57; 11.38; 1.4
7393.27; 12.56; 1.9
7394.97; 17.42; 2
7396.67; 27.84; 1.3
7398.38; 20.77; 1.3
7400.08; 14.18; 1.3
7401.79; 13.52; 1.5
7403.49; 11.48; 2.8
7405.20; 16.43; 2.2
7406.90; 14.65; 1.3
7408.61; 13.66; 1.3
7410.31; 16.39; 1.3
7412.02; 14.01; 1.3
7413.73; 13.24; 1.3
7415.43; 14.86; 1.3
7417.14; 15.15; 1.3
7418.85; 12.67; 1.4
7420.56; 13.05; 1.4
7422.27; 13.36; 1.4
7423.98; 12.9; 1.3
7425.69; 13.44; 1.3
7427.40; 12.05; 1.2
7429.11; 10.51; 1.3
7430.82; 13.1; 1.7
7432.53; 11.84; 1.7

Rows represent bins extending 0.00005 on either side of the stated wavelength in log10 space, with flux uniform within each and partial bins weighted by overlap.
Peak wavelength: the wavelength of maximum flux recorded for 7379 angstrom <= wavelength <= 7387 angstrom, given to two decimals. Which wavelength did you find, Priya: 7383.06 angstrom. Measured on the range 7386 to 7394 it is 7389.87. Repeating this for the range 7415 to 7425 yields 7417.14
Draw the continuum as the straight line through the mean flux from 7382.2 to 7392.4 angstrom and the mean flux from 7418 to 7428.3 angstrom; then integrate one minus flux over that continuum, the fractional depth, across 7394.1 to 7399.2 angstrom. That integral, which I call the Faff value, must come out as -3.5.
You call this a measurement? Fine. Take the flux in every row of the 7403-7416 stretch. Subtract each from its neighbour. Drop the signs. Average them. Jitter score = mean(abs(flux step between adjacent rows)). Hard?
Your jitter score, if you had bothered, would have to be 2.2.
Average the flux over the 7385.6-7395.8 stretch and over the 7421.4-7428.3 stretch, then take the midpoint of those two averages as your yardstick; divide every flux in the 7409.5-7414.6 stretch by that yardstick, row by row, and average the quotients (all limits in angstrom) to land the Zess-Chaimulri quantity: 1.12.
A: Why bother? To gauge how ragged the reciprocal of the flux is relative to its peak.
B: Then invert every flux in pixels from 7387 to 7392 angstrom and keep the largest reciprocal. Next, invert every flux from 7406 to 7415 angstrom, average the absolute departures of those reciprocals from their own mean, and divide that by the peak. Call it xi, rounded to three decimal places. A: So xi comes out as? 0.048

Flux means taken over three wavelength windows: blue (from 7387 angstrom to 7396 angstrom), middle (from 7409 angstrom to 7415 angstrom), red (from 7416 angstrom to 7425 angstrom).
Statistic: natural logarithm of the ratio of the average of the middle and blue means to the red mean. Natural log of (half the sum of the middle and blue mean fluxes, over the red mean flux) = 0.04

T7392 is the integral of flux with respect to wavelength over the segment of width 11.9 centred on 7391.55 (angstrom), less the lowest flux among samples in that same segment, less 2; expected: 167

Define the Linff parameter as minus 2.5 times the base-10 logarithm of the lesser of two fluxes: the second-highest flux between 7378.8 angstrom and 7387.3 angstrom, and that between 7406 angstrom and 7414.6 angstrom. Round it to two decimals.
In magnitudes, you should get -2.91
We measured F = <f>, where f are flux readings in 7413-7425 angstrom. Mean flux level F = 13.6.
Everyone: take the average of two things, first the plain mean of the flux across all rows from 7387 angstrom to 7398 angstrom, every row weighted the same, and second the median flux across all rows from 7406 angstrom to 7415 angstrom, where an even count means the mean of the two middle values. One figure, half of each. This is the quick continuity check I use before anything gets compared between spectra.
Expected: 14.9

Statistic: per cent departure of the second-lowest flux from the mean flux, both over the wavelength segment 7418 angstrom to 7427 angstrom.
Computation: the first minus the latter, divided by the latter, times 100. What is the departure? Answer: -1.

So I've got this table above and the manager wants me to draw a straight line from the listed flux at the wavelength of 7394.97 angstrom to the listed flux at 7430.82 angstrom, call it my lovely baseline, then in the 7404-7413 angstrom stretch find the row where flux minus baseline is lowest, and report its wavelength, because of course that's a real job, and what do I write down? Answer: 7408.61 angstrom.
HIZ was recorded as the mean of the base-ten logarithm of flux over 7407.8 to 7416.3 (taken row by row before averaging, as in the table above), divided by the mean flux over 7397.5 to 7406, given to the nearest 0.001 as 0.076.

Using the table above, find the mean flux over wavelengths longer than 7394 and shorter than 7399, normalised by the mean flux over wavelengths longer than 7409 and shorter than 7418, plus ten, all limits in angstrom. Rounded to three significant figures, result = 11.5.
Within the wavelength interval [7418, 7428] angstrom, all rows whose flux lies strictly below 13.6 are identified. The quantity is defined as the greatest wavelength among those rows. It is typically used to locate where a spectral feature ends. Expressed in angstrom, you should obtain 7427.40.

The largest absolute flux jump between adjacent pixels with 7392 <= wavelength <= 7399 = 10.4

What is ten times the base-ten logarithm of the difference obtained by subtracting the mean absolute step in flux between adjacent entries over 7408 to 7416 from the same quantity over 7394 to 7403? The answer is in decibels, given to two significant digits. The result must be 6.3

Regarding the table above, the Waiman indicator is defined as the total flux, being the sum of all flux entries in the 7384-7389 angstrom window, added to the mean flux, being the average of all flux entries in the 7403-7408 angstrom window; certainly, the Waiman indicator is 52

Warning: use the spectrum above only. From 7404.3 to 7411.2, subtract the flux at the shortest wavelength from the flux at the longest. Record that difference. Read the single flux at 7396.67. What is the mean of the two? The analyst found 14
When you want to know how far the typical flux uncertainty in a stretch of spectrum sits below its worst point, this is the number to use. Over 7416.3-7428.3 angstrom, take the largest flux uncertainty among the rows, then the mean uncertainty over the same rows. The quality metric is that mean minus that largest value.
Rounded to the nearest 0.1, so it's -0.1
